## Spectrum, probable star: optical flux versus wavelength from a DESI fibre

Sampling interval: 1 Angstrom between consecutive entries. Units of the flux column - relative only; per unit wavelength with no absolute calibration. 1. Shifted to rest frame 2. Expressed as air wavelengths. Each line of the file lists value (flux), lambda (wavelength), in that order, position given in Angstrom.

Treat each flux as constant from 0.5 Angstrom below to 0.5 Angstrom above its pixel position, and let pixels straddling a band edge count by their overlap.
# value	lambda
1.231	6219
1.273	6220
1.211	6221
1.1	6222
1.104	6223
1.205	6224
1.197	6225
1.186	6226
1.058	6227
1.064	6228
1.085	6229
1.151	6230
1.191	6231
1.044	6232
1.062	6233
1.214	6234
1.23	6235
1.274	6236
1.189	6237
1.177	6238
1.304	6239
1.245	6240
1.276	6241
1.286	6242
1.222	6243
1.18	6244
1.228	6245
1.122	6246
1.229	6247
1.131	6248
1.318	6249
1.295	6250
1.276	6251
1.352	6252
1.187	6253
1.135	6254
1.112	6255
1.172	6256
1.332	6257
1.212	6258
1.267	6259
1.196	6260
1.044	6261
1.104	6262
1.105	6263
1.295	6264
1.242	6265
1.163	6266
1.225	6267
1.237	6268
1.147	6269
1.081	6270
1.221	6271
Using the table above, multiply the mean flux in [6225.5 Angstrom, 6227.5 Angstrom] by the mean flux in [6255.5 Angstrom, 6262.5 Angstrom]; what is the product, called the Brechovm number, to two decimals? 1.33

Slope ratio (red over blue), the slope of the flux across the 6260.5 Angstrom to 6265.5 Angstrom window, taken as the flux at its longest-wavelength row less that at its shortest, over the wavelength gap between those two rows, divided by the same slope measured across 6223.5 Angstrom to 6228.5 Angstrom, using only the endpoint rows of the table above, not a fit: -1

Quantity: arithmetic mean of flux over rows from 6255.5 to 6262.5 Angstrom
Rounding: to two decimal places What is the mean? 1.19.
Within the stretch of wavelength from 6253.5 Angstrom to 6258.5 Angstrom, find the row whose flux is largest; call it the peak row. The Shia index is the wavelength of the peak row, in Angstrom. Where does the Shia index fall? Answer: 6257 Angstrom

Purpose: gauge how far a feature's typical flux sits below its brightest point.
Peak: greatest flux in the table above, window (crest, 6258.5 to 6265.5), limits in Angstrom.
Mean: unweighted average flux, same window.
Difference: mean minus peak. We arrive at -0.12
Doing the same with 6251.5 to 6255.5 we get -0.16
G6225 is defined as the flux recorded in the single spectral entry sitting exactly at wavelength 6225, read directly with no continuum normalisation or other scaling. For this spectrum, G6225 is 1.197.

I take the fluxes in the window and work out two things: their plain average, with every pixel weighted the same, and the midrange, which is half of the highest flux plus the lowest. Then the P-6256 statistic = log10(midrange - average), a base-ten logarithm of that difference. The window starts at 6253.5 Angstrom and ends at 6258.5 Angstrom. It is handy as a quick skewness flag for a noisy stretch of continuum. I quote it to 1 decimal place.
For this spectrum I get -1.5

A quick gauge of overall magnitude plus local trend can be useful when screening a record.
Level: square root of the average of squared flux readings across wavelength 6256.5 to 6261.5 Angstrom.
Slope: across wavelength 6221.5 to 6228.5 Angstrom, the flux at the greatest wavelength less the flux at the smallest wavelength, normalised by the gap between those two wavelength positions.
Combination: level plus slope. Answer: 1.21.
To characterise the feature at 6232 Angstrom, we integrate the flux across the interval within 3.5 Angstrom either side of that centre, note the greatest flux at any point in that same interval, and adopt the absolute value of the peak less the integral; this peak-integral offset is 6.75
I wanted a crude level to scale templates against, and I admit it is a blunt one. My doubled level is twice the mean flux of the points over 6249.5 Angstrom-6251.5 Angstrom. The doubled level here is 2.57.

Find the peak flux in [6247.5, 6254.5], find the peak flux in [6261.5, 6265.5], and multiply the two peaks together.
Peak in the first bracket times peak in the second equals 1.75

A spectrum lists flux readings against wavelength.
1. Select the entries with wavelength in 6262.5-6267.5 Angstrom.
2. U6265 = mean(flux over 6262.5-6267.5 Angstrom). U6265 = 1.21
